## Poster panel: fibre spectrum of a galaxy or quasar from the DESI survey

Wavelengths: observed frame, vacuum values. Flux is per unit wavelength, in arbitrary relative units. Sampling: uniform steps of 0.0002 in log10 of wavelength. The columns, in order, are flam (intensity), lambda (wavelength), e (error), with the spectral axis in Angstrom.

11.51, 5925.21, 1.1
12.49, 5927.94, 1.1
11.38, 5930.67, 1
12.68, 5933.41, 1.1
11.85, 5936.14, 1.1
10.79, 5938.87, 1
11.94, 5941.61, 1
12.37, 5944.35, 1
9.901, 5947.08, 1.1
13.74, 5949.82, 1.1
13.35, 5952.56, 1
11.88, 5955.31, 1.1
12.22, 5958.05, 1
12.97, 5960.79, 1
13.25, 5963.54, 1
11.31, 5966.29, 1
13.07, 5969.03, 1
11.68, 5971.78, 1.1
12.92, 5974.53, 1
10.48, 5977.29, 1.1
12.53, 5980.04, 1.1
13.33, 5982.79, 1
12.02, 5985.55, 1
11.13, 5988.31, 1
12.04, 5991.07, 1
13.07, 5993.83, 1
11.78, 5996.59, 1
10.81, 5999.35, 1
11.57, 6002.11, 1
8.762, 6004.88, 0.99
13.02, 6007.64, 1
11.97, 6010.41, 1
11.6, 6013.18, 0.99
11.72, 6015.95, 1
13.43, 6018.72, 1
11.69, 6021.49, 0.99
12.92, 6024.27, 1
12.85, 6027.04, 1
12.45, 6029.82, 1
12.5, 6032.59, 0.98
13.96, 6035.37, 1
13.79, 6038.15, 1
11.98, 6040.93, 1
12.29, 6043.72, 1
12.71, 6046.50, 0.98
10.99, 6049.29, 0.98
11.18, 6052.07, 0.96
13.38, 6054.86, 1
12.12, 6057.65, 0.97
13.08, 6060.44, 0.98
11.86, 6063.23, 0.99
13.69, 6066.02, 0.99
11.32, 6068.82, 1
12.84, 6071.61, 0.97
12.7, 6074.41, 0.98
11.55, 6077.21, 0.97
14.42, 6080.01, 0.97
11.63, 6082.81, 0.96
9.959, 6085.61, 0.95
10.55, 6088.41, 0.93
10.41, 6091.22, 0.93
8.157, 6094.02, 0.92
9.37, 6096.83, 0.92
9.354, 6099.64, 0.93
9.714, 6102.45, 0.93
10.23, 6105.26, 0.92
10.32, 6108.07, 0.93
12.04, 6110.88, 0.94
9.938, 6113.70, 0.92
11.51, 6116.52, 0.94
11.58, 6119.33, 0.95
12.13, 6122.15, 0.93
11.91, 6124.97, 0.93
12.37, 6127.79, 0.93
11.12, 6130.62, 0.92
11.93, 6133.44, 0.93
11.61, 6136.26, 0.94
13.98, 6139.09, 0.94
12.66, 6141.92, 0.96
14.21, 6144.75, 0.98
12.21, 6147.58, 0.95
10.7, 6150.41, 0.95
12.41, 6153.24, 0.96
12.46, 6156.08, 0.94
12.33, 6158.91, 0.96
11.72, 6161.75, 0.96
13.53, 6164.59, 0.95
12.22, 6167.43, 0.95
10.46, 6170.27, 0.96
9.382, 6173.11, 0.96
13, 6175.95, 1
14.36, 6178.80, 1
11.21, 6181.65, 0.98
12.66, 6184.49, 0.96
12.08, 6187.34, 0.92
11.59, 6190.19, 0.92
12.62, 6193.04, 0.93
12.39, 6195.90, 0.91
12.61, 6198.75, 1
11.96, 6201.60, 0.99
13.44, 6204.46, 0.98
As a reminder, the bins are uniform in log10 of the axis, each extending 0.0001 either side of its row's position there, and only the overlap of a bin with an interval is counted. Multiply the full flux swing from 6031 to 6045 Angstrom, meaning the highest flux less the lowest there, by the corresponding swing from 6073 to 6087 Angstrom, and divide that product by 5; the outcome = 1.8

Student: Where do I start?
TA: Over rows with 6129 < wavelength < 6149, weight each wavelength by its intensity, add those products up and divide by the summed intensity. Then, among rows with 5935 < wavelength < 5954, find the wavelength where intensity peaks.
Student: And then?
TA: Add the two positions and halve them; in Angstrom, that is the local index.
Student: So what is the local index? 6044.6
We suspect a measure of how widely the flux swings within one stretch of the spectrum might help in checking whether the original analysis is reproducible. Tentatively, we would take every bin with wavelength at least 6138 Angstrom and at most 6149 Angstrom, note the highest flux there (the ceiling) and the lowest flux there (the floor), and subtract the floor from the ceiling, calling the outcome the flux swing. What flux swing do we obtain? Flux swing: 2.0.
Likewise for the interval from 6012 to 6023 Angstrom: 1.8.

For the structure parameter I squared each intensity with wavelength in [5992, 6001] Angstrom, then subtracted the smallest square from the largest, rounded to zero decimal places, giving 54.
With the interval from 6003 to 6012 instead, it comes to 93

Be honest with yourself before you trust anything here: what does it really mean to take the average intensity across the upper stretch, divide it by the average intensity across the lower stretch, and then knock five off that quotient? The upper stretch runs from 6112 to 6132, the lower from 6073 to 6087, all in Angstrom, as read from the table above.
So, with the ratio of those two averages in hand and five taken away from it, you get -4.045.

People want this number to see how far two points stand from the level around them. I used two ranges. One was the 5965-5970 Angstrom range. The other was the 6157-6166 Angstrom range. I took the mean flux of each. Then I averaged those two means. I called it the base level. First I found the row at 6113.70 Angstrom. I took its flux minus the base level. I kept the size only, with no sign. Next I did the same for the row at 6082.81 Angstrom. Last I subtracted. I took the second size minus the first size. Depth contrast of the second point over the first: -1.7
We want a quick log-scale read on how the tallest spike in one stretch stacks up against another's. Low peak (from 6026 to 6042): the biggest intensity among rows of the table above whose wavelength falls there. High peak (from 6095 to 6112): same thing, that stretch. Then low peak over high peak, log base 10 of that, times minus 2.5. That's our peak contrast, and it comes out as -0.16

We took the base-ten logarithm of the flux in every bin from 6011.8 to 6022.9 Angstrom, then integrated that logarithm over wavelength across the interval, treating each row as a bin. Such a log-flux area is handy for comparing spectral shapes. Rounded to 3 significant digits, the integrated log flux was 12.0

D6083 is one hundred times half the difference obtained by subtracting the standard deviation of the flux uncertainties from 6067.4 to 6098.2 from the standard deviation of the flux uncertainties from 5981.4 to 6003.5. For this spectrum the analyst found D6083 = -1.3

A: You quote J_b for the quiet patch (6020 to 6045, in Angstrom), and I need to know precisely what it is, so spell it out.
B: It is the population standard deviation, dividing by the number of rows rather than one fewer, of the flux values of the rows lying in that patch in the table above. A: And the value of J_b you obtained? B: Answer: 0.7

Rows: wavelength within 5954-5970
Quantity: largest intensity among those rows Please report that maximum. 13.25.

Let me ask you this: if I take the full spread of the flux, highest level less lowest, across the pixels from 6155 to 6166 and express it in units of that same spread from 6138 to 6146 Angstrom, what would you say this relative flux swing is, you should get 1.2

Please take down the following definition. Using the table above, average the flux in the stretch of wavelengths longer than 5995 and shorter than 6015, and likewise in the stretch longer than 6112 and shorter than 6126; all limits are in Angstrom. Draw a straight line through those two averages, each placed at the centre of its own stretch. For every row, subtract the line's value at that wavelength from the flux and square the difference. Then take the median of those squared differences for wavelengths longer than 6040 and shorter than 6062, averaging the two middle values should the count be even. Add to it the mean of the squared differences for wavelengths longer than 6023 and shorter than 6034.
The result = 2.4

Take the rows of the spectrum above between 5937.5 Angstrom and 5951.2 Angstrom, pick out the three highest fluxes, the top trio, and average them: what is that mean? 12.7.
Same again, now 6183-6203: 12.6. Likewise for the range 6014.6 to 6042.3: 13.7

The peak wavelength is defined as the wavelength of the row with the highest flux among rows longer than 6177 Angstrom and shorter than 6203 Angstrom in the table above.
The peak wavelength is 6178.80 Angstrom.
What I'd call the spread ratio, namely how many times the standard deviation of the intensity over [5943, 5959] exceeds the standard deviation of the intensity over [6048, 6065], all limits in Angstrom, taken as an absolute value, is 1.4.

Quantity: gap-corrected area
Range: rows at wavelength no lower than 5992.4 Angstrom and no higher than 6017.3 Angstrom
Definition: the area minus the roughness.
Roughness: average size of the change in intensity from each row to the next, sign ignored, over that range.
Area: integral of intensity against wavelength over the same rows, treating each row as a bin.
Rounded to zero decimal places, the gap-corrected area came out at 287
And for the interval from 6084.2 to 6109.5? 247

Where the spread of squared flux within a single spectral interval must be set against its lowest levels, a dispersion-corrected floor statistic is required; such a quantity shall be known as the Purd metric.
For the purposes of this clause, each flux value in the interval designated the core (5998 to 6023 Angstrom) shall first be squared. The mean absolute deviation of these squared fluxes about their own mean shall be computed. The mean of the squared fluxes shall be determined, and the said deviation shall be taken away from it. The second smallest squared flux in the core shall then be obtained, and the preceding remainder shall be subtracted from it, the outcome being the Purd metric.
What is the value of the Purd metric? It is -1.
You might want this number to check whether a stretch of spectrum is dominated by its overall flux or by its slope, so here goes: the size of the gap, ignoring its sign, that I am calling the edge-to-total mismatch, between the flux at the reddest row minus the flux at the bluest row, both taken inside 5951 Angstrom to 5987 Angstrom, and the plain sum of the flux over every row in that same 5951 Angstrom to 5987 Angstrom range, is 162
